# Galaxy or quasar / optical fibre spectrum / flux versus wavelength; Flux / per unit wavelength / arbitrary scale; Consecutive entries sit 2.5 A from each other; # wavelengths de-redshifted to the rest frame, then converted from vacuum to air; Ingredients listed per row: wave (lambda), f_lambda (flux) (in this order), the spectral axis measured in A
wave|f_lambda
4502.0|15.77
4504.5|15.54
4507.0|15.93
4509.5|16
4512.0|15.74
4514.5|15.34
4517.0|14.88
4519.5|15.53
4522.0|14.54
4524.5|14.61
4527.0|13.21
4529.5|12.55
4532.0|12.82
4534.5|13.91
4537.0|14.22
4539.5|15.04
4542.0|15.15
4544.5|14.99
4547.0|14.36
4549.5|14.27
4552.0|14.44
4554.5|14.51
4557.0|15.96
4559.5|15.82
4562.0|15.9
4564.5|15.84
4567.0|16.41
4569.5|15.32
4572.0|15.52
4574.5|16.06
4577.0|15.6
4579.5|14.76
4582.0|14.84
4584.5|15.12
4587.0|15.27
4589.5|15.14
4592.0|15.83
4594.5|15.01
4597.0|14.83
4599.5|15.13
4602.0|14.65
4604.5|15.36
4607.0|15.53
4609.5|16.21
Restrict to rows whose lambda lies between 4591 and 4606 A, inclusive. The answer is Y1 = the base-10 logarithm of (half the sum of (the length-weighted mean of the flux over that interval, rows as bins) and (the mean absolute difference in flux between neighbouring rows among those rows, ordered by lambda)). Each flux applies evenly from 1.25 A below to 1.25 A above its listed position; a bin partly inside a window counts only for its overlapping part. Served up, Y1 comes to 0.893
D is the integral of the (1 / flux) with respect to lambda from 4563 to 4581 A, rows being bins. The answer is 1.15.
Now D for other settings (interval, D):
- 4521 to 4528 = 0.50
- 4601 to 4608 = 0.46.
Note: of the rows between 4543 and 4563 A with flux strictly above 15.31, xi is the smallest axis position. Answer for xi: 4557.0 A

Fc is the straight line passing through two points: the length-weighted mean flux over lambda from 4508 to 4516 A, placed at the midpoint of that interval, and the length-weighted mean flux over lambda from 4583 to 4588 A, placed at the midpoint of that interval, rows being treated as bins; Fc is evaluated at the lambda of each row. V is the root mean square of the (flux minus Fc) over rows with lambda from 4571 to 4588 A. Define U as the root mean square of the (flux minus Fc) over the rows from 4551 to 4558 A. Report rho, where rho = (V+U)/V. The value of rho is 2.99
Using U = 0.83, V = 0.42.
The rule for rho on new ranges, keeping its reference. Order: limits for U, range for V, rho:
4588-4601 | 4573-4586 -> 1.71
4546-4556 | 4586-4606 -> 4.12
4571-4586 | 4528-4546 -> 1.26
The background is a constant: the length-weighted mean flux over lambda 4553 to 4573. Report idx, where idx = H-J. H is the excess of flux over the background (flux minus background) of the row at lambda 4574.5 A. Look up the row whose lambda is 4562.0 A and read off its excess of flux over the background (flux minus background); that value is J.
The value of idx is 0.2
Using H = 0.4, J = 0.3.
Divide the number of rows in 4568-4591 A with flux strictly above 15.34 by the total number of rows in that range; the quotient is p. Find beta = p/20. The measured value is 0.017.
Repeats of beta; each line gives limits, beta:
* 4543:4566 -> 0.022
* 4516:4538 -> 0.006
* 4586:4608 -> 0.017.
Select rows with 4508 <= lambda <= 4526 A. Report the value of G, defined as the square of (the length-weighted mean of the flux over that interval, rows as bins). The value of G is 232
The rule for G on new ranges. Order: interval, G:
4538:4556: 216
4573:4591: 233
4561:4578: 250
